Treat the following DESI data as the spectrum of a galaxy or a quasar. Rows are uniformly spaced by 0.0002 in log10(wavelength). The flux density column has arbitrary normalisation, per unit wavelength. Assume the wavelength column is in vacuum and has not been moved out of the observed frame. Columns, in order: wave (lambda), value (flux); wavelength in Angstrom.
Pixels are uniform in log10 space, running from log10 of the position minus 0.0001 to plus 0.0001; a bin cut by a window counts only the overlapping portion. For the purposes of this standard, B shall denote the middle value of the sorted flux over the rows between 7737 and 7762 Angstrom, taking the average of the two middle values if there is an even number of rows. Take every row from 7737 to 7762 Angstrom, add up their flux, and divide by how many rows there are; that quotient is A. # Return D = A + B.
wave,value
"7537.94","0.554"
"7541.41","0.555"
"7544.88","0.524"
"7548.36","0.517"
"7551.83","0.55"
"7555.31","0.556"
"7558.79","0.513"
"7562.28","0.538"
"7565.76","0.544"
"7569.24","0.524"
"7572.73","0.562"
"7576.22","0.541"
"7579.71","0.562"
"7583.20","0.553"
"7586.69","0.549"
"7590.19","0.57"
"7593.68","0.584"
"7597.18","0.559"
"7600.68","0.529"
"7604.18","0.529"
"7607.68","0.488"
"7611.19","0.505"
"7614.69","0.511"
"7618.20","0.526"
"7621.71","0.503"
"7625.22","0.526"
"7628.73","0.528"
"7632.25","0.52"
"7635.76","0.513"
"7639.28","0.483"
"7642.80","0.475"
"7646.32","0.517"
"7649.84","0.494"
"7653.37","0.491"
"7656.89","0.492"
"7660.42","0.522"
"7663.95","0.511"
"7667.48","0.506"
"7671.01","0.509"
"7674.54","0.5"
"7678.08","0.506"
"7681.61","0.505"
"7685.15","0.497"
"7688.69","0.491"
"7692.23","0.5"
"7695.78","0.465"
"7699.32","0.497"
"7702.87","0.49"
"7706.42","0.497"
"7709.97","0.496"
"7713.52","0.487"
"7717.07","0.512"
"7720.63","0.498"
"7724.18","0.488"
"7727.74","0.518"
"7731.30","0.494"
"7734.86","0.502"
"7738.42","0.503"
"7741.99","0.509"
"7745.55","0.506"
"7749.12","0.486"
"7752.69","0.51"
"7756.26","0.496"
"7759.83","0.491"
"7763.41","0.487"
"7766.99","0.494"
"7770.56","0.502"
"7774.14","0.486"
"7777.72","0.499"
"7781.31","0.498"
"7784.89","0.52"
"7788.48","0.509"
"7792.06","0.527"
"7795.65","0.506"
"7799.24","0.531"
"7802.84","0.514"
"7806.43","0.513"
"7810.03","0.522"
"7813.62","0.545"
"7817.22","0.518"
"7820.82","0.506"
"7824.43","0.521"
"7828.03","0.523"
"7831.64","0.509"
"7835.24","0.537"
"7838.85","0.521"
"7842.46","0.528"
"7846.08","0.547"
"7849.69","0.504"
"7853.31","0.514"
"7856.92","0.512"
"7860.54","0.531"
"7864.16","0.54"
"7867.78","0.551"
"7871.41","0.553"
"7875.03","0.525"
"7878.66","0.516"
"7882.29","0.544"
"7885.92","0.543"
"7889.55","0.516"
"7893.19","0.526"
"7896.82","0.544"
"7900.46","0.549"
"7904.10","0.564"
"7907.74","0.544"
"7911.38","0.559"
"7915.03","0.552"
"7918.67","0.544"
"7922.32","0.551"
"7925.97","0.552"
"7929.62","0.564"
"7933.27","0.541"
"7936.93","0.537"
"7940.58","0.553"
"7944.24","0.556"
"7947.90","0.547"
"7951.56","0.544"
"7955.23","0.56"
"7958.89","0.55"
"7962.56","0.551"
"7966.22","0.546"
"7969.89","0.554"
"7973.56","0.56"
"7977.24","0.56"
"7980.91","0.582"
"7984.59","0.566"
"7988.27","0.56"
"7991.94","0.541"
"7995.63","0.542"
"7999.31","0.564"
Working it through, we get 1.00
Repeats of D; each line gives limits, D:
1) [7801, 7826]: 1.04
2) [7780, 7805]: 1.03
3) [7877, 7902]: 1.08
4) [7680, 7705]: 0.99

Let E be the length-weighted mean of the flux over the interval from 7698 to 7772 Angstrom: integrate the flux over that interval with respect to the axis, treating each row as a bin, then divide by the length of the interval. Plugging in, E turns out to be 0.498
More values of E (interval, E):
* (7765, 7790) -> 0.501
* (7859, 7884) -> 0.537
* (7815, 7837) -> 0.519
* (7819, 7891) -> 0.527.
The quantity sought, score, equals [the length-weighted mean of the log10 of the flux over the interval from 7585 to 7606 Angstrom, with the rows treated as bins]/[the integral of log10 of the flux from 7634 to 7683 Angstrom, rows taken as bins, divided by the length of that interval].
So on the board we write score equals 0.86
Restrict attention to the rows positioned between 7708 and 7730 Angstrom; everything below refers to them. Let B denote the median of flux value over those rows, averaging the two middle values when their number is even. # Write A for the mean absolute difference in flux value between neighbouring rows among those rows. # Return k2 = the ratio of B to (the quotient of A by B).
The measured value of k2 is 14.0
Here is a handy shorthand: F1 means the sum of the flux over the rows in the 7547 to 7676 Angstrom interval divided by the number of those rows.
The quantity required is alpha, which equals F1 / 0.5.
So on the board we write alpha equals 1.05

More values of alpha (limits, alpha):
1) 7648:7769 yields 1.00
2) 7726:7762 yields 1.00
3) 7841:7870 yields 1.06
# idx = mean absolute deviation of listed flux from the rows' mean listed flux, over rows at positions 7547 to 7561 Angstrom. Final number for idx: 0.0190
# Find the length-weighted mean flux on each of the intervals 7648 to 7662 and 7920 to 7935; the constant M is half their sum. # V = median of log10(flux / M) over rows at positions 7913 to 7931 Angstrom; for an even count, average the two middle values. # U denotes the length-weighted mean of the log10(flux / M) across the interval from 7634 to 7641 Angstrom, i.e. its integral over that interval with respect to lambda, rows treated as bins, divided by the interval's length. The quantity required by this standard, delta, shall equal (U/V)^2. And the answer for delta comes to 1.2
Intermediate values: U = -0.024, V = 0.021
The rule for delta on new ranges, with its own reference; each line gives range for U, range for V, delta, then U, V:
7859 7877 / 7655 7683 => 0.5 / 0.012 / -0.017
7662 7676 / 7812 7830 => 16.8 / -0.016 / -0.004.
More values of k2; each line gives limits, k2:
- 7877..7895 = 16.8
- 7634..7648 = 9.3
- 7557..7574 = 13.0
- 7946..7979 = 49.6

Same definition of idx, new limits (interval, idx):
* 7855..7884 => 0.0130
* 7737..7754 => 0.0067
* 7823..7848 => 0.0092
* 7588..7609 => 0.0278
